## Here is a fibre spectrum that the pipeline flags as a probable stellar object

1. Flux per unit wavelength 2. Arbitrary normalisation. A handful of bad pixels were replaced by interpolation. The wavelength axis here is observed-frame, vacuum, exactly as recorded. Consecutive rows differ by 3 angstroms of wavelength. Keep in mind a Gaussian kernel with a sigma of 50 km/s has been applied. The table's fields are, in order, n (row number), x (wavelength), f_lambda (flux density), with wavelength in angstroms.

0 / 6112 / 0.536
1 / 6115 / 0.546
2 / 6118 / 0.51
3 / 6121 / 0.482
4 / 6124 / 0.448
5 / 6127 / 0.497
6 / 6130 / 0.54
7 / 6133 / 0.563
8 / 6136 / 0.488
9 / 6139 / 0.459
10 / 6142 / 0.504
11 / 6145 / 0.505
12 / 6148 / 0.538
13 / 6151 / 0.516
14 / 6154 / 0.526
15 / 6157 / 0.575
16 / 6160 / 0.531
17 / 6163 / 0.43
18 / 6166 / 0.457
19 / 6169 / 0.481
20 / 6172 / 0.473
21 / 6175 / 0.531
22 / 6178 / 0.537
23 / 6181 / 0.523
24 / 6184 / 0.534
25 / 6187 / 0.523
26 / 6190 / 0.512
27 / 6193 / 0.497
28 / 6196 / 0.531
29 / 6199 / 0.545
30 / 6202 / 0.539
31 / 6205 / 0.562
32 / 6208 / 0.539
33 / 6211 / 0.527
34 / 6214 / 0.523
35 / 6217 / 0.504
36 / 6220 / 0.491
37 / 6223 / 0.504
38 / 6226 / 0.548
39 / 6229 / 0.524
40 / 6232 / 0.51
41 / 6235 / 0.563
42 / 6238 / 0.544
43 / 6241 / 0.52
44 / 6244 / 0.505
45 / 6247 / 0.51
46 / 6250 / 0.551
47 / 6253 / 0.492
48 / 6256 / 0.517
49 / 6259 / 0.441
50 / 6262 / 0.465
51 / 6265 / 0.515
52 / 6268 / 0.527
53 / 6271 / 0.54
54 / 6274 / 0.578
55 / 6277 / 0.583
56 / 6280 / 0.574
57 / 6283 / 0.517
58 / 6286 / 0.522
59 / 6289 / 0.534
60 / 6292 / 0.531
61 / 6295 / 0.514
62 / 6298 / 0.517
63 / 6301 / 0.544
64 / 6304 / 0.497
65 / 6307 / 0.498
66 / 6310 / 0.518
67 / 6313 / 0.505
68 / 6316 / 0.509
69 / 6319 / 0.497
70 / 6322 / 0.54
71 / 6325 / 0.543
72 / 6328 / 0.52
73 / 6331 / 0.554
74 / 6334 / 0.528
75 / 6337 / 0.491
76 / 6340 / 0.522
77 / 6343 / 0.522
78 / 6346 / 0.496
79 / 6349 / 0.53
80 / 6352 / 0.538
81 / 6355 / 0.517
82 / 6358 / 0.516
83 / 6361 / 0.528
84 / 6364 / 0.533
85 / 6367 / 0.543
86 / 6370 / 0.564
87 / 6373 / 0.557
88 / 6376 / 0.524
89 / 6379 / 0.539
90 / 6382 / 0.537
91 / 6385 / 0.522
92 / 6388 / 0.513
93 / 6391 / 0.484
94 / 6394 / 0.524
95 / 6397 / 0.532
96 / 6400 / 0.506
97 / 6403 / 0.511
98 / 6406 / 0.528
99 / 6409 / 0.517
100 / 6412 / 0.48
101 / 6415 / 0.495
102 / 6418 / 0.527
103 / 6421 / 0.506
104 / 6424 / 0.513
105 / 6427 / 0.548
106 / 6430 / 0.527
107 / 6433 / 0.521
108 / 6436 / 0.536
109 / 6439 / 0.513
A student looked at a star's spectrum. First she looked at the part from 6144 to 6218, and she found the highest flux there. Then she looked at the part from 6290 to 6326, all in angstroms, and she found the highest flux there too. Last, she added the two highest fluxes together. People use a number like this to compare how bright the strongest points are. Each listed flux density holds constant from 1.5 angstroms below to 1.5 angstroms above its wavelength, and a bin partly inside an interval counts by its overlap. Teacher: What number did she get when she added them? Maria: 1.12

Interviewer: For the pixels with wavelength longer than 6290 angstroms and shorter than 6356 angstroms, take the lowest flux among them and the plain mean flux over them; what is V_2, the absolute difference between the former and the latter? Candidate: 0.029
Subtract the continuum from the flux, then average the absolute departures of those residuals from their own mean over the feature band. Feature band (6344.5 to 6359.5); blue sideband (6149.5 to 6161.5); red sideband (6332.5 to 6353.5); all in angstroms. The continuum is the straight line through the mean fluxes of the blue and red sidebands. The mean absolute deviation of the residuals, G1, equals 0.0116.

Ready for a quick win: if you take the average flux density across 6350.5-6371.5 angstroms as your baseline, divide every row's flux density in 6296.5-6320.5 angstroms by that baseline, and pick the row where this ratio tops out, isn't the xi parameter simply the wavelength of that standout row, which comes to 6301 angstroms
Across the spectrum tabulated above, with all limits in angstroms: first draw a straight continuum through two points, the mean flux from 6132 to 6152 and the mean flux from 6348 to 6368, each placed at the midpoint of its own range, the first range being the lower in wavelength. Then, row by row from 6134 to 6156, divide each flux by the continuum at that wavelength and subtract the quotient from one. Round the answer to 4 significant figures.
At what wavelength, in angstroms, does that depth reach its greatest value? 6139 angstroms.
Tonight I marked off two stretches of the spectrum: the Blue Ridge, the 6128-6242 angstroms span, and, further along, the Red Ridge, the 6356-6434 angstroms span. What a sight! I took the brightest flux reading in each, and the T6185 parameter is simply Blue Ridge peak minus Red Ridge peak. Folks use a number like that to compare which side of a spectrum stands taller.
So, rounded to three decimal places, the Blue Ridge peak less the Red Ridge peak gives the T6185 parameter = 0.011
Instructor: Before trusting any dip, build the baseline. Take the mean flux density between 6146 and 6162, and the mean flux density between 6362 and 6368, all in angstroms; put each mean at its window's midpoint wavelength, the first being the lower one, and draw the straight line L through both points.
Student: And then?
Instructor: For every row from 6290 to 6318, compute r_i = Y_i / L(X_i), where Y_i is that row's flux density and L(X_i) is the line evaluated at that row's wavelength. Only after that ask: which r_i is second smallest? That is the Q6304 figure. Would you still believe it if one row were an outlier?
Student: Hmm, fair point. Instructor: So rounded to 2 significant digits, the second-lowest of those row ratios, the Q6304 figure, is 0.93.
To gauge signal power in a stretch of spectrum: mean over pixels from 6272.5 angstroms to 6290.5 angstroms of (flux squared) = 0.305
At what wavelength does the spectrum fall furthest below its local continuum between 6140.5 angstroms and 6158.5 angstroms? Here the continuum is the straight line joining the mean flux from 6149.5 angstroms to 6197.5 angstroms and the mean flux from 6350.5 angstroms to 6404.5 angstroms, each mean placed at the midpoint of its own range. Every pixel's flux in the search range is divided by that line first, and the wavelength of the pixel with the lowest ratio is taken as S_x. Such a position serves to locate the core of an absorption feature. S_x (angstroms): 6142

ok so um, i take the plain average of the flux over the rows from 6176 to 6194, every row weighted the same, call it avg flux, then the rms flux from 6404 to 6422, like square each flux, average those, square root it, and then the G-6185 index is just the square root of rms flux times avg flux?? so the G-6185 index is 0.515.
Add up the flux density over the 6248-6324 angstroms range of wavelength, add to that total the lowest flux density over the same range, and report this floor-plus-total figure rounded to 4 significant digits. 13.47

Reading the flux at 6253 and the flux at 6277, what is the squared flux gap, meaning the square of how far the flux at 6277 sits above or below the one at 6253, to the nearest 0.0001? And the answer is 0.0083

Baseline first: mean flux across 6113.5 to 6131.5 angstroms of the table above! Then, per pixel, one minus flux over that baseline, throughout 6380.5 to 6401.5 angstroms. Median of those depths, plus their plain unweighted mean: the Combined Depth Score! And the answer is -0.06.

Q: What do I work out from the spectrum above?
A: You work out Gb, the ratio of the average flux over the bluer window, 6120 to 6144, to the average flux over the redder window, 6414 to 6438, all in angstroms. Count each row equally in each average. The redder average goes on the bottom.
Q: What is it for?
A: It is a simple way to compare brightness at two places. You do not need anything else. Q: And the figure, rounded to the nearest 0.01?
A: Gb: 0.95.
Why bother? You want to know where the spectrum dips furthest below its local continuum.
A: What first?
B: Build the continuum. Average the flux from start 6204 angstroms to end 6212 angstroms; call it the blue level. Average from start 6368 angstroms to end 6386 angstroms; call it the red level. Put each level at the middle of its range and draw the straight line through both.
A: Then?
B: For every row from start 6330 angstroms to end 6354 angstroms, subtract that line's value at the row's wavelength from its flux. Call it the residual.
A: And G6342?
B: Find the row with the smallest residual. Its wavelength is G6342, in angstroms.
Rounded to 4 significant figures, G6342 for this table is 6337 angstroms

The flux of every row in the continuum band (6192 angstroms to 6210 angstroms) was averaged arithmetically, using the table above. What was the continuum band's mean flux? 0.536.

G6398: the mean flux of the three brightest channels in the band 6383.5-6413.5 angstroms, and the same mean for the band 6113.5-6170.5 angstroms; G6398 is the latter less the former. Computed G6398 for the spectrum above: 0.03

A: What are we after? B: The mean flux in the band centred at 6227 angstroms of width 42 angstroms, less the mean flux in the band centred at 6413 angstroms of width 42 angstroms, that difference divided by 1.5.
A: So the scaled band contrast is 0.004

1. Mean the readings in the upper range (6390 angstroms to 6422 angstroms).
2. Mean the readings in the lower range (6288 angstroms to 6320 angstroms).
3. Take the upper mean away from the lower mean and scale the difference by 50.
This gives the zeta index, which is 0.2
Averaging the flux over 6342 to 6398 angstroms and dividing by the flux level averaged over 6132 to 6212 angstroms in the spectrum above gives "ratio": 1.02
